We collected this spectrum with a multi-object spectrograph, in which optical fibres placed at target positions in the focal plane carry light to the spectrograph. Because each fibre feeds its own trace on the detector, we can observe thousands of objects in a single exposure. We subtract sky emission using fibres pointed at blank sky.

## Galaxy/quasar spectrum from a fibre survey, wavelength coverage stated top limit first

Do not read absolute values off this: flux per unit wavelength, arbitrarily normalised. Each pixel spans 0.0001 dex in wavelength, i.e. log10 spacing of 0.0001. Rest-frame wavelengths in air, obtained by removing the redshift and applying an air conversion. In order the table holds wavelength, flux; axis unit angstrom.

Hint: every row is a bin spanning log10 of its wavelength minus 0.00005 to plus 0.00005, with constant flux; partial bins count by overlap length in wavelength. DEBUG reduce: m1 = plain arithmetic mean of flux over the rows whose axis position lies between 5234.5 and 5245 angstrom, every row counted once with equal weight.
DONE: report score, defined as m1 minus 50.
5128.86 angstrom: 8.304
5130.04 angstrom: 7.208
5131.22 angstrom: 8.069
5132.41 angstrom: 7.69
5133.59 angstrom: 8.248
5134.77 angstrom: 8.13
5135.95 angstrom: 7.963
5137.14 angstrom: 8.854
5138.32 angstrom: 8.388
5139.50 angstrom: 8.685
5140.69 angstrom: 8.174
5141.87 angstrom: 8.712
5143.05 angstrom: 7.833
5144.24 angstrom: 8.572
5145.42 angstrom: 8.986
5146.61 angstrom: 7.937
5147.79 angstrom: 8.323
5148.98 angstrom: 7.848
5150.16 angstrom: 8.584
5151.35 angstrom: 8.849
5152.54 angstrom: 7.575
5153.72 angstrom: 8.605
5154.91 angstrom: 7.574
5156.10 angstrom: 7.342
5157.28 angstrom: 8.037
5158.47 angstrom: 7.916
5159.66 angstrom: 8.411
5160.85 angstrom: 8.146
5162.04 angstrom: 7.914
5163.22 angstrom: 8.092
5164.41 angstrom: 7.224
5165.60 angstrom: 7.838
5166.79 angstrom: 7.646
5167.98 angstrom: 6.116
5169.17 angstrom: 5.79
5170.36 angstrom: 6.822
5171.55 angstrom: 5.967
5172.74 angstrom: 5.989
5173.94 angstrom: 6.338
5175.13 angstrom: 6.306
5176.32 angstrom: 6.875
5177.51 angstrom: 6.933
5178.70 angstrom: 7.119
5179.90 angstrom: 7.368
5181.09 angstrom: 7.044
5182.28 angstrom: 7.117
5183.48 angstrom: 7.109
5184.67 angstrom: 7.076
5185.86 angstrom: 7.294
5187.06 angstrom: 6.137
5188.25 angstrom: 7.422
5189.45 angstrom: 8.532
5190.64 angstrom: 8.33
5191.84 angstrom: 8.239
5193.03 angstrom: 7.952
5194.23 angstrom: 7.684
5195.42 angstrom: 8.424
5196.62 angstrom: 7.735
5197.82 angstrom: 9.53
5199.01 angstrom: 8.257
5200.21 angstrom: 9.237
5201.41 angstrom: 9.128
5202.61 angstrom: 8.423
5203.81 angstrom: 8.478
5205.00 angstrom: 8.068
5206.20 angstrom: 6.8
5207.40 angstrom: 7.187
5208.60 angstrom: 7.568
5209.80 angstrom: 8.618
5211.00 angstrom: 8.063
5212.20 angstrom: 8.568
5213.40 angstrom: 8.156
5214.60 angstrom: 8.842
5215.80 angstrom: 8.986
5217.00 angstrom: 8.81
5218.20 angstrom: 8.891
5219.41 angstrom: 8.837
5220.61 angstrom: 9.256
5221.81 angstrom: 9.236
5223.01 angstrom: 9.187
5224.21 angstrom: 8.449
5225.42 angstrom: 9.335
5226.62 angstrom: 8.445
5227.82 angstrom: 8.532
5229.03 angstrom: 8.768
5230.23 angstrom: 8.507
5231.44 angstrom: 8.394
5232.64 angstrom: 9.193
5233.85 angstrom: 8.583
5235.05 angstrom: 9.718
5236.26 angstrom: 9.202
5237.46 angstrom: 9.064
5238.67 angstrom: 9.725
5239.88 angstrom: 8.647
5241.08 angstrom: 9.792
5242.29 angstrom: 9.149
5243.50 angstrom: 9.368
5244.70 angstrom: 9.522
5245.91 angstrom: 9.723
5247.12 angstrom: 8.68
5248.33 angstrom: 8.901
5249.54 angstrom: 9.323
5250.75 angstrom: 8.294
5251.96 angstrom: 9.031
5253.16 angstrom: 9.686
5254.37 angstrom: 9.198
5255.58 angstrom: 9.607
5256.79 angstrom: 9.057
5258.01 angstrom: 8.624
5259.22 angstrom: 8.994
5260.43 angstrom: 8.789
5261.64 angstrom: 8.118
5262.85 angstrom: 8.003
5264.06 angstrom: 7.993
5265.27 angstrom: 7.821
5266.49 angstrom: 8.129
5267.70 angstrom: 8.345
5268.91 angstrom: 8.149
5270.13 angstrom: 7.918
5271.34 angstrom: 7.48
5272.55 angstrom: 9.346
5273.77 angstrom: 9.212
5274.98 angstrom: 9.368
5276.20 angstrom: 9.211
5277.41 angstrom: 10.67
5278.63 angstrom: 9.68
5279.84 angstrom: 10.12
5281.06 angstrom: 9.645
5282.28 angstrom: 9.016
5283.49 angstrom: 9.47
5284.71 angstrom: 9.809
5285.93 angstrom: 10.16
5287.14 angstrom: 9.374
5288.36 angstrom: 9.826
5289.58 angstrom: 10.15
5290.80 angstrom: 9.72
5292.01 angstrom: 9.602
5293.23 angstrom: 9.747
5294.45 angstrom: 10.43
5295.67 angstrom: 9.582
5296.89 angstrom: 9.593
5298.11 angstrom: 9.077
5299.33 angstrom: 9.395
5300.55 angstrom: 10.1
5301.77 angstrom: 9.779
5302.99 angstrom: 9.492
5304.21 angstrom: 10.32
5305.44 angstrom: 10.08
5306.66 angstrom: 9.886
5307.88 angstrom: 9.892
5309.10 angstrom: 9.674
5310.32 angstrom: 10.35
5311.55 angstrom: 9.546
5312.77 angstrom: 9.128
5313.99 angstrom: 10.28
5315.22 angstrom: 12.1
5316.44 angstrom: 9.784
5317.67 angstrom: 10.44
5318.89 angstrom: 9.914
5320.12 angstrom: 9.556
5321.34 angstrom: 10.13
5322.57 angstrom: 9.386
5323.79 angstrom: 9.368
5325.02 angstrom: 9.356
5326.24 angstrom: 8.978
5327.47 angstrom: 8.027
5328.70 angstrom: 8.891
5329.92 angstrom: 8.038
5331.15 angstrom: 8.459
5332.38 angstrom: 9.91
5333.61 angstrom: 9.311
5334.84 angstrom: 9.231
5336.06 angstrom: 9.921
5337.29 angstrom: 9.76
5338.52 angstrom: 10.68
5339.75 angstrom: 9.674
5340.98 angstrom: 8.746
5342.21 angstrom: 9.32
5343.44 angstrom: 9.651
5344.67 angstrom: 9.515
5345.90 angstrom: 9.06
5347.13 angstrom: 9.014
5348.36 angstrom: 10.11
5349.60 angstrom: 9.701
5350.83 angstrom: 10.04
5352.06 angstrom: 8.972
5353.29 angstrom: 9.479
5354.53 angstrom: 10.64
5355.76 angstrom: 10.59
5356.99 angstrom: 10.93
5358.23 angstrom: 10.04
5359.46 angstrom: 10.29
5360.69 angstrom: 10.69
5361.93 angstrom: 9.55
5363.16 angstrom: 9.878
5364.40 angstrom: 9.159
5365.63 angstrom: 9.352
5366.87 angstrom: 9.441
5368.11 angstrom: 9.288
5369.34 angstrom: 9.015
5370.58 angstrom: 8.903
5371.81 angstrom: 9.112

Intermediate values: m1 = 9.4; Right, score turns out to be -40.6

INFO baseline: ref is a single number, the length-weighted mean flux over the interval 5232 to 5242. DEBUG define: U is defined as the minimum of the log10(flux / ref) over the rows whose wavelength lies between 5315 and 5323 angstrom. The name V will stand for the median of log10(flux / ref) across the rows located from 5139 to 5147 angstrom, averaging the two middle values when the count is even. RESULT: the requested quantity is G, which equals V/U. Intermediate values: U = 0.007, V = -0.03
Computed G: -4.6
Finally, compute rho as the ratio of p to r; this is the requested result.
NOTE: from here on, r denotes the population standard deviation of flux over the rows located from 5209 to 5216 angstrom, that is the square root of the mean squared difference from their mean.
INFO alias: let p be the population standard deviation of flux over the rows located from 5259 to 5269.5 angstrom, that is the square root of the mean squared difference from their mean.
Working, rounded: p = 0.37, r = 0.3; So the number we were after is 1.09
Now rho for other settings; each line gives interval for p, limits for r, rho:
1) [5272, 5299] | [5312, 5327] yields 0.52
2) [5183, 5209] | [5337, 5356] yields 1.39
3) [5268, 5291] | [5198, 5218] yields 1.18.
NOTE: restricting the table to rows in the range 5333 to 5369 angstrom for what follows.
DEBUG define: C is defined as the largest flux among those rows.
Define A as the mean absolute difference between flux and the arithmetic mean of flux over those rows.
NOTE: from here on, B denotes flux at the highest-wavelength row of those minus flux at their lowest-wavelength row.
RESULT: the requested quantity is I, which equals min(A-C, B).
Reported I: -10.5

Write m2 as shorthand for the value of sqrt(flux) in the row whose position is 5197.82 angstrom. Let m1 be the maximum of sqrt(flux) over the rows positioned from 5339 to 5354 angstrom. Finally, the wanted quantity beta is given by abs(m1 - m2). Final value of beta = 0.093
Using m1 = 3.18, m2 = 3.09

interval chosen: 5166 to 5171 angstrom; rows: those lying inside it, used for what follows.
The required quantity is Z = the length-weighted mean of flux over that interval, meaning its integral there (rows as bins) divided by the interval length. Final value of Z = 6.6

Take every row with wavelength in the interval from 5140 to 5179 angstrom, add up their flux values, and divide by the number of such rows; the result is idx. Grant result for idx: 7.6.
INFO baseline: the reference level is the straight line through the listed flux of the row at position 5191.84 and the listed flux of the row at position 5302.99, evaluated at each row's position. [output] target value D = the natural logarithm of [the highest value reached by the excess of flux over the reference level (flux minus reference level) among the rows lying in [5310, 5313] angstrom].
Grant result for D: -0.3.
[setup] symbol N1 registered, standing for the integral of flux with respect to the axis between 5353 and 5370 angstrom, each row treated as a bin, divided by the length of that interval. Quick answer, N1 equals 9.9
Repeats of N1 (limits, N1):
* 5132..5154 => 8.3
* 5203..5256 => 8.8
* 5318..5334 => 9.2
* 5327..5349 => 9.3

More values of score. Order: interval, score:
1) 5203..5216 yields -41.9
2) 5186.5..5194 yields -42.2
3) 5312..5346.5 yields -40.5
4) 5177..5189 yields -42.9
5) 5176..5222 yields -42.0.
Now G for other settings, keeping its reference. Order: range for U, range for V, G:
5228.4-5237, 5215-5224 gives 0.3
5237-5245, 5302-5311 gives -1.0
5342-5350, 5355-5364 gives -4.4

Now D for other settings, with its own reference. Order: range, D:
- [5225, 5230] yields -0.3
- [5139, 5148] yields 0.2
